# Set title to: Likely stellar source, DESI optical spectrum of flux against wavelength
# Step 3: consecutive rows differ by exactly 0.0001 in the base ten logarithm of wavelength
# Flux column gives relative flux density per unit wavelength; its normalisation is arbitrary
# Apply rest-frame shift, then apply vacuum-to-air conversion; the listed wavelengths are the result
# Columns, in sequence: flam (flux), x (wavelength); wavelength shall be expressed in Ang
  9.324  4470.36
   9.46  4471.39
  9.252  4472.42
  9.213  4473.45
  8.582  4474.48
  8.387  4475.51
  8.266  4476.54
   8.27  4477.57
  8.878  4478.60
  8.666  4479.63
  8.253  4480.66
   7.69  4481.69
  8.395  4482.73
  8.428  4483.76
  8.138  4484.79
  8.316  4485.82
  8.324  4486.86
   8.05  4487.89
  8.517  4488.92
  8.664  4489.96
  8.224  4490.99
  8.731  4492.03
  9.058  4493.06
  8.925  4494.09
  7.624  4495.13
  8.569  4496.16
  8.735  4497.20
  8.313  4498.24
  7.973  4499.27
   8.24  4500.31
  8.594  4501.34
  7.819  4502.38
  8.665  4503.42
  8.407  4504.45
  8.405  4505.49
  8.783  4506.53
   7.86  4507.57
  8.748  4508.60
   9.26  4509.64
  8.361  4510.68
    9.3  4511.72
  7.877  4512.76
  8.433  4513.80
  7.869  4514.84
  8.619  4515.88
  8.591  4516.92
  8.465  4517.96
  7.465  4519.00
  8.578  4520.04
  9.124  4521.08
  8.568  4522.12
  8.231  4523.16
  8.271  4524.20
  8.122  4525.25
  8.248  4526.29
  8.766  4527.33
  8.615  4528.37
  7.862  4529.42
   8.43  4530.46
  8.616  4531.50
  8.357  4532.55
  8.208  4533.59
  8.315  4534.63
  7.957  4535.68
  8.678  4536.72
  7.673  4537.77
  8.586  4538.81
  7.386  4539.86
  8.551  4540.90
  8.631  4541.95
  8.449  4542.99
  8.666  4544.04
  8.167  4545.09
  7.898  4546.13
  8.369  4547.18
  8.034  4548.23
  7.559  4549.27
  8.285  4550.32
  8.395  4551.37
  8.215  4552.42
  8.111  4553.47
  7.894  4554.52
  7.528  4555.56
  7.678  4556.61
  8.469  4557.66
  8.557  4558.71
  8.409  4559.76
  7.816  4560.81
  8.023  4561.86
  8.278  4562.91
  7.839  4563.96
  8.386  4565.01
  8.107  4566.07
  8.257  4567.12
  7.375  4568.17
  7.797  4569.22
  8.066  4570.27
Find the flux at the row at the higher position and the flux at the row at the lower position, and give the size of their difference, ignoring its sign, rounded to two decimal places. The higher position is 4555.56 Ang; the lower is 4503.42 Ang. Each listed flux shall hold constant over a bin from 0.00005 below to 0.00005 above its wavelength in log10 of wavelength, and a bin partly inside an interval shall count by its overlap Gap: 1.14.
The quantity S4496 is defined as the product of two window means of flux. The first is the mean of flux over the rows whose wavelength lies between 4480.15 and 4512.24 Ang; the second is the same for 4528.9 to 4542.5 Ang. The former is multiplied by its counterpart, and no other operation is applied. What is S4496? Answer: 69.6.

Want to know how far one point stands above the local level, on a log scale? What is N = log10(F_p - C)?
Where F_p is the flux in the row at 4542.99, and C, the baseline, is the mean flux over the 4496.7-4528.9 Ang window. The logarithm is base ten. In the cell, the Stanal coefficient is -1.7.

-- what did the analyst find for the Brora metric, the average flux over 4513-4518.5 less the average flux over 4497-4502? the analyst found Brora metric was 0.0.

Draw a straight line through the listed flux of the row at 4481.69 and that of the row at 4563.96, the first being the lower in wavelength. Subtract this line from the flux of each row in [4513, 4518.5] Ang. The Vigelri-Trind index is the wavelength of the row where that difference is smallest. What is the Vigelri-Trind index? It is 4514.84 Ang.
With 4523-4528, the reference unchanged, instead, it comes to 4525.25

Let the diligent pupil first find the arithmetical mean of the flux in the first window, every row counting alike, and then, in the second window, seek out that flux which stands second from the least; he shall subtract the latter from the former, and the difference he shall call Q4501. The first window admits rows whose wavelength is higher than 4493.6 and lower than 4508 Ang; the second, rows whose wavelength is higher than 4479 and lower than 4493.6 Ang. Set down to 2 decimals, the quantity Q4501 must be 0.30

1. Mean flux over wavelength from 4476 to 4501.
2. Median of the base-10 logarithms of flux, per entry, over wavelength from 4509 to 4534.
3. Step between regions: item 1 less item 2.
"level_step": 7.46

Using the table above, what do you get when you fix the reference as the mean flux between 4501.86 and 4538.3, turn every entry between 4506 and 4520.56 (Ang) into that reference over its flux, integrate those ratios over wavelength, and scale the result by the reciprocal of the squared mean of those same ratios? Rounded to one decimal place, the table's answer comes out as 14.6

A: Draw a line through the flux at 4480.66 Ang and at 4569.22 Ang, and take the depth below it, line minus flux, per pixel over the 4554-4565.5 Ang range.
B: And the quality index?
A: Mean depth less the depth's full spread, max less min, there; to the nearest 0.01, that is -1.28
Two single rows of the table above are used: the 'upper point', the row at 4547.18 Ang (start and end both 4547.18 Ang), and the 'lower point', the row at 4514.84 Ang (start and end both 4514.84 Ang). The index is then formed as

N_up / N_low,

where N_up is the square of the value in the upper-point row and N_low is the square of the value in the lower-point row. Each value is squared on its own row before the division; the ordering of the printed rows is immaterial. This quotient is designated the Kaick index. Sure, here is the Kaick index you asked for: 1.13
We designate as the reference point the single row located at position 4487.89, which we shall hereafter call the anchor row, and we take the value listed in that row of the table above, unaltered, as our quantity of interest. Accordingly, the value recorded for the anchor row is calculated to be 8.05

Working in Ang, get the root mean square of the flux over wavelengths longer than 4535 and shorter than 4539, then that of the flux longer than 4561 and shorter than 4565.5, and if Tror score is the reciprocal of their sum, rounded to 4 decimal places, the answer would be 0.0611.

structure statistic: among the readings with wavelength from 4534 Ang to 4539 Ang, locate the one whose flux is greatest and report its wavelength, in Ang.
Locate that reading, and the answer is 4536.72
